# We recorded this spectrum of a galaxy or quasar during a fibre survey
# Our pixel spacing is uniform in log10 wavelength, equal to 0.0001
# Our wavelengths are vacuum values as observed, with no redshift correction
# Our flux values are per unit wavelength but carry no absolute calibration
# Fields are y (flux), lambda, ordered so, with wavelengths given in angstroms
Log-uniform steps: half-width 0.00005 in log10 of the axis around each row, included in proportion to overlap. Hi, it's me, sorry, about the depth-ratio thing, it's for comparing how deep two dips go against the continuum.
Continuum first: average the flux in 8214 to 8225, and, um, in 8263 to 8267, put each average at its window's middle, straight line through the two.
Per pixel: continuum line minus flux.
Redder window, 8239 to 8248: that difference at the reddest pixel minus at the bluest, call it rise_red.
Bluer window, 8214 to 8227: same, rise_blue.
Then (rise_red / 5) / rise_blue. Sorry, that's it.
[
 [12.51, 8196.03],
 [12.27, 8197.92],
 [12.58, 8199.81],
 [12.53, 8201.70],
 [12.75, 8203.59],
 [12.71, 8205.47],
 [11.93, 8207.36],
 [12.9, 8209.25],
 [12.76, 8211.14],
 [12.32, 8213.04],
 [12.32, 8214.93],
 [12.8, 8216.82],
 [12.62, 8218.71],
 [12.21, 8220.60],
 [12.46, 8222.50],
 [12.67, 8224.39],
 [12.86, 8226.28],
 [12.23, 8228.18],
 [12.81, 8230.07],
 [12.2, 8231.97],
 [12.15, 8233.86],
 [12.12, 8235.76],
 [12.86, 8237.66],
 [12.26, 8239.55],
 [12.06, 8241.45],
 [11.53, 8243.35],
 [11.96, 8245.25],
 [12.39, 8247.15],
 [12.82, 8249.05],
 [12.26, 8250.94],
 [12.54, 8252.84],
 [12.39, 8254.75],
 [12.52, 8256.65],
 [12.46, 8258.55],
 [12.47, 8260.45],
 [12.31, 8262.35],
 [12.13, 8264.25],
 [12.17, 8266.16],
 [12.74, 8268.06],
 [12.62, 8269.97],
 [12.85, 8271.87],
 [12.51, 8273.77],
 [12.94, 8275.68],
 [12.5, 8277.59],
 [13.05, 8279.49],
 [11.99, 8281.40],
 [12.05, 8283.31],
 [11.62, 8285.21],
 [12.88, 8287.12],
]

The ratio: 0.06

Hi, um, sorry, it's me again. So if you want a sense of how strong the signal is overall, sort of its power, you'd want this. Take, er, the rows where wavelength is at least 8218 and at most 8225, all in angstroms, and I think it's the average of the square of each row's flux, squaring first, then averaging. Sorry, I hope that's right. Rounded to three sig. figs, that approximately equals 156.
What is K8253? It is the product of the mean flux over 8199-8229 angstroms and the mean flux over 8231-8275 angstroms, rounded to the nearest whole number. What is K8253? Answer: 155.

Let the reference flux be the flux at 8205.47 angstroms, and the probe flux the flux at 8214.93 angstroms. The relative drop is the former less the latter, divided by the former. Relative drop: 0.031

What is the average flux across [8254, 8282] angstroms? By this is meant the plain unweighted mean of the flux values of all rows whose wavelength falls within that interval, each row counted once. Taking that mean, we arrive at 12.5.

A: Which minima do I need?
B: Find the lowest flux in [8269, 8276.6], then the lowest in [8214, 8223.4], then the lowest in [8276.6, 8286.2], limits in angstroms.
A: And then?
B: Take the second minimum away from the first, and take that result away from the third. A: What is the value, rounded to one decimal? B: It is 11.3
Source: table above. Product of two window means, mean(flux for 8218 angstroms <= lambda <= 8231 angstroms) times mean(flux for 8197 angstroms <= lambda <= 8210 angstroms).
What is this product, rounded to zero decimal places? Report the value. 157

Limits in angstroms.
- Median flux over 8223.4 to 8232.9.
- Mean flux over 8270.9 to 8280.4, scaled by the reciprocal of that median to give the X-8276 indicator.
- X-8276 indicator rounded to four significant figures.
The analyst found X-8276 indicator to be 1.008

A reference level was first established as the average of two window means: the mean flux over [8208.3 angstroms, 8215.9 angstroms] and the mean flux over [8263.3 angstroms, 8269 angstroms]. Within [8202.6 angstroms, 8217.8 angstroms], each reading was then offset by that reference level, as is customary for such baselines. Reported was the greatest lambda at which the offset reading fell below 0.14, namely 8214.93 angstroms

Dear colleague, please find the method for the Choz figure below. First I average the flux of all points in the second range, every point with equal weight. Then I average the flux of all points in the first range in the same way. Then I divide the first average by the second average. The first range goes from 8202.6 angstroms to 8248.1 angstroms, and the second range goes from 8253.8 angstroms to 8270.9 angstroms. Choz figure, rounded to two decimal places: 1.00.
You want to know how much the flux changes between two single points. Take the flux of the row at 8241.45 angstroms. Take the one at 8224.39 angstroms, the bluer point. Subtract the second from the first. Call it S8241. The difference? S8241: -0.6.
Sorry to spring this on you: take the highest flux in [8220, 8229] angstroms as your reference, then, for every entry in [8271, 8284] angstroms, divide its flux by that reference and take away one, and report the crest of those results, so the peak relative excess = 0.015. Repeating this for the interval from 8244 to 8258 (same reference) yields -0.003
